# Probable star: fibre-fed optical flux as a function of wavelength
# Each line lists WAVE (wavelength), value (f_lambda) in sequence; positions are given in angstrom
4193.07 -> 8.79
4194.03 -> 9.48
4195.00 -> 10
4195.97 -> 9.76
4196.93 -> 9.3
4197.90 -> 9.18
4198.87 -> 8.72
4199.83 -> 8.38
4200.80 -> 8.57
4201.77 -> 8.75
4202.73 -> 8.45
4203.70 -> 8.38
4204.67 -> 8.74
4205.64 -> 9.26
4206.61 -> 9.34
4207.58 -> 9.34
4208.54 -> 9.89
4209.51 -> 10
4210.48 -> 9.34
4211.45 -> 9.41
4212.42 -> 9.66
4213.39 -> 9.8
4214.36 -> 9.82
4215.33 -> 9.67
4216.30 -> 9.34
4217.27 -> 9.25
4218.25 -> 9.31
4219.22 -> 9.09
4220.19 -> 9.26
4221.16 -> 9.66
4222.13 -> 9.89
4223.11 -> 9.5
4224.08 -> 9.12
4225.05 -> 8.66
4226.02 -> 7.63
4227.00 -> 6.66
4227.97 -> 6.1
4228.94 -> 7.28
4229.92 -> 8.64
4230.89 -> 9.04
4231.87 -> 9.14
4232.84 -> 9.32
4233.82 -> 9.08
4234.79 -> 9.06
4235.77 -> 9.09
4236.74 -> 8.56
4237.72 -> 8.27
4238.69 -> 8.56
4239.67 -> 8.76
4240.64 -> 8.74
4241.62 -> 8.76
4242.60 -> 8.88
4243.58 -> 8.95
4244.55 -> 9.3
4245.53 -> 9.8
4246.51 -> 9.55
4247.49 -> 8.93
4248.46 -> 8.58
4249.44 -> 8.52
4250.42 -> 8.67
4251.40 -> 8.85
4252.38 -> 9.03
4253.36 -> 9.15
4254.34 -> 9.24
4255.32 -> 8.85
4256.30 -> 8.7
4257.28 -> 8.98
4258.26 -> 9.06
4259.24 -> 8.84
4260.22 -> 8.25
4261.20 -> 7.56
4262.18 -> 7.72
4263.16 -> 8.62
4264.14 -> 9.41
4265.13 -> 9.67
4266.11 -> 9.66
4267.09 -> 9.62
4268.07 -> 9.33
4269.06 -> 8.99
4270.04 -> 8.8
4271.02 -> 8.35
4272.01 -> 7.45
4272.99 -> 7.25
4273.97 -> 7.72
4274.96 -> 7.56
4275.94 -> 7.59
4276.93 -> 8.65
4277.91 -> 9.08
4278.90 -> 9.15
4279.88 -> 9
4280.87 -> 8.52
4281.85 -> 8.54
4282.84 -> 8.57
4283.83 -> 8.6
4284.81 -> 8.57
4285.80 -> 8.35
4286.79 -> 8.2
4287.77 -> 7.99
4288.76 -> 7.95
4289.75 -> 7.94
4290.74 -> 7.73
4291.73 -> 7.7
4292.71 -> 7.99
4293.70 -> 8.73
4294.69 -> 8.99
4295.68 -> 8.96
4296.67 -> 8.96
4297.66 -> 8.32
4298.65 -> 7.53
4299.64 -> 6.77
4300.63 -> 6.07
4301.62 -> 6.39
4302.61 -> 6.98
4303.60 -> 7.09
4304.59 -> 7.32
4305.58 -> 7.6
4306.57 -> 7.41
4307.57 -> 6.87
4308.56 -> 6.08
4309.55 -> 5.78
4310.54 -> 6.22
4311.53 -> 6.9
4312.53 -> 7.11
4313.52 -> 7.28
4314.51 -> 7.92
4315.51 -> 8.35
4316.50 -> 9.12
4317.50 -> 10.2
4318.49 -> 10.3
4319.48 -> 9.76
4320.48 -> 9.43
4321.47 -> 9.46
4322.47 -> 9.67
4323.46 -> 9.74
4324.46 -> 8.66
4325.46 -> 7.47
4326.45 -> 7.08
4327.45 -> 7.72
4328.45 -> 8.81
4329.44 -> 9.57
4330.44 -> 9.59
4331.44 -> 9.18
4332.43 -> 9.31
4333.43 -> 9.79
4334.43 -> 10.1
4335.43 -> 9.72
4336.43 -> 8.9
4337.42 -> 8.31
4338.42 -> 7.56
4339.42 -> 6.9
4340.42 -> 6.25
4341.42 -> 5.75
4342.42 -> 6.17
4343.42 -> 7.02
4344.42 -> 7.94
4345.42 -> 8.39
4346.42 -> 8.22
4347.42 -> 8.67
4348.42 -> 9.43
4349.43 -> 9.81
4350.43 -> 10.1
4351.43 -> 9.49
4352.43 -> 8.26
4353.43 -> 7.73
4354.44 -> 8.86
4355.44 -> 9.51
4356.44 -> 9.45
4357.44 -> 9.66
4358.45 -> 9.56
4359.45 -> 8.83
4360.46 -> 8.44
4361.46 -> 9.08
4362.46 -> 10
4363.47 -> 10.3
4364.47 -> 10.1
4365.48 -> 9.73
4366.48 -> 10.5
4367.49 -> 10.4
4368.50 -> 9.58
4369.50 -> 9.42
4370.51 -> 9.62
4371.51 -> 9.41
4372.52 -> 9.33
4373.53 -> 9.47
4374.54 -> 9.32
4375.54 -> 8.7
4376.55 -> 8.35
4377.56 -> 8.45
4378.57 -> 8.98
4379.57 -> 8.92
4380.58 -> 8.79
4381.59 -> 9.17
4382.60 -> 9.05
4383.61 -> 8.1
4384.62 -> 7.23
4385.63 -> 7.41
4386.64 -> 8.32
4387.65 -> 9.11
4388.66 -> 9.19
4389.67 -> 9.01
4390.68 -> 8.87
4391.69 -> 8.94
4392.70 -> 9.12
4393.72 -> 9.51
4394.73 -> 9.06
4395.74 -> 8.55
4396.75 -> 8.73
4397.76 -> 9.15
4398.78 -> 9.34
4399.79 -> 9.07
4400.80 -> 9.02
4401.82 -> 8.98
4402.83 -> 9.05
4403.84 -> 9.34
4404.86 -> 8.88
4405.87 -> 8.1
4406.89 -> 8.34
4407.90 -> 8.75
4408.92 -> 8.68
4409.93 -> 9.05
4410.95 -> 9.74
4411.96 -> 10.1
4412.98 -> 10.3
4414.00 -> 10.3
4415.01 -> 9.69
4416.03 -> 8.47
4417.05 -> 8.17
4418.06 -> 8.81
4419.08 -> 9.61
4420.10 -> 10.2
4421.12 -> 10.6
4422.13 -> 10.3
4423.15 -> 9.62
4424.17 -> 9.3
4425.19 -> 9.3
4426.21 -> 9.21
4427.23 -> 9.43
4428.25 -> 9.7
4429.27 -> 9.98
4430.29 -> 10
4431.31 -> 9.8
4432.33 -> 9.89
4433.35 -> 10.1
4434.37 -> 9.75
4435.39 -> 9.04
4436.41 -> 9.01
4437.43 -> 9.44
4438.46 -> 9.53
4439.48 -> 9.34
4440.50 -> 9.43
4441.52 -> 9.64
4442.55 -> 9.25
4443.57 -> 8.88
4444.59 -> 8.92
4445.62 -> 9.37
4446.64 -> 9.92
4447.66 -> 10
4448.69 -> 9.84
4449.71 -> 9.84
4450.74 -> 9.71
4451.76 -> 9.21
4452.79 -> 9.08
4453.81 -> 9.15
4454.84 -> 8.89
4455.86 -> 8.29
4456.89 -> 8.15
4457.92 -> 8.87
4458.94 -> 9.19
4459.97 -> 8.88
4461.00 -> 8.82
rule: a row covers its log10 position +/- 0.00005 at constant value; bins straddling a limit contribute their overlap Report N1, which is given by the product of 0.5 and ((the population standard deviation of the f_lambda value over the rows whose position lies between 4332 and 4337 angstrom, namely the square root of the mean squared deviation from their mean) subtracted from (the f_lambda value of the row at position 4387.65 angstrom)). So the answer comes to 4.3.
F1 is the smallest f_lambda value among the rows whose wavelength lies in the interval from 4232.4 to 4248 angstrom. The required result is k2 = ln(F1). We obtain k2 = 2.11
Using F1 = 8.27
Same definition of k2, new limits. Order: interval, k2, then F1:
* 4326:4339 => 1.96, 7.08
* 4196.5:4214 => 2.13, 8.38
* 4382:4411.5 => 1.98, 7.23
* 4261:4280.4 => 1.98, 7.25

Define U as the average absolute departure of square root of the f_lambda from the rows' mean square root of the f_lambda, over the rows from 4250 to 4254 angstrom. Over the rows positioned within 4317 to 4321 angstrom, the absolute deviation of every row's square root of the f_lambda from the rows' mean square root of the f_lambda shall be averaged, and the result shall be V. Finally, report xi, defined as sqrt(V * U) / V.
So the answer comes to 0.7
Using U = 0.0276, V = 0.052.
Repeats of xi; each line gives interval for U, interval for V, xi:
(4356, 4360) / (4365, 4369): 0.8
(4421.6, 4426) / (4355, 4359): 2.3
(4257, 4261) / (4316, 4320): 0.8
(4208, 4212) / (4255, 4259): 1.5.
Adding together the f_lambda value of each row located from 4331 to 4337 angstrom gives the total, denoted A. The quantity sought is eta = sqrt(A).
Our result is 7.55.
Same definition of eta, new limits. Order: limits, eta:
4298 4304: 6.39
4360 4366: 7.59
